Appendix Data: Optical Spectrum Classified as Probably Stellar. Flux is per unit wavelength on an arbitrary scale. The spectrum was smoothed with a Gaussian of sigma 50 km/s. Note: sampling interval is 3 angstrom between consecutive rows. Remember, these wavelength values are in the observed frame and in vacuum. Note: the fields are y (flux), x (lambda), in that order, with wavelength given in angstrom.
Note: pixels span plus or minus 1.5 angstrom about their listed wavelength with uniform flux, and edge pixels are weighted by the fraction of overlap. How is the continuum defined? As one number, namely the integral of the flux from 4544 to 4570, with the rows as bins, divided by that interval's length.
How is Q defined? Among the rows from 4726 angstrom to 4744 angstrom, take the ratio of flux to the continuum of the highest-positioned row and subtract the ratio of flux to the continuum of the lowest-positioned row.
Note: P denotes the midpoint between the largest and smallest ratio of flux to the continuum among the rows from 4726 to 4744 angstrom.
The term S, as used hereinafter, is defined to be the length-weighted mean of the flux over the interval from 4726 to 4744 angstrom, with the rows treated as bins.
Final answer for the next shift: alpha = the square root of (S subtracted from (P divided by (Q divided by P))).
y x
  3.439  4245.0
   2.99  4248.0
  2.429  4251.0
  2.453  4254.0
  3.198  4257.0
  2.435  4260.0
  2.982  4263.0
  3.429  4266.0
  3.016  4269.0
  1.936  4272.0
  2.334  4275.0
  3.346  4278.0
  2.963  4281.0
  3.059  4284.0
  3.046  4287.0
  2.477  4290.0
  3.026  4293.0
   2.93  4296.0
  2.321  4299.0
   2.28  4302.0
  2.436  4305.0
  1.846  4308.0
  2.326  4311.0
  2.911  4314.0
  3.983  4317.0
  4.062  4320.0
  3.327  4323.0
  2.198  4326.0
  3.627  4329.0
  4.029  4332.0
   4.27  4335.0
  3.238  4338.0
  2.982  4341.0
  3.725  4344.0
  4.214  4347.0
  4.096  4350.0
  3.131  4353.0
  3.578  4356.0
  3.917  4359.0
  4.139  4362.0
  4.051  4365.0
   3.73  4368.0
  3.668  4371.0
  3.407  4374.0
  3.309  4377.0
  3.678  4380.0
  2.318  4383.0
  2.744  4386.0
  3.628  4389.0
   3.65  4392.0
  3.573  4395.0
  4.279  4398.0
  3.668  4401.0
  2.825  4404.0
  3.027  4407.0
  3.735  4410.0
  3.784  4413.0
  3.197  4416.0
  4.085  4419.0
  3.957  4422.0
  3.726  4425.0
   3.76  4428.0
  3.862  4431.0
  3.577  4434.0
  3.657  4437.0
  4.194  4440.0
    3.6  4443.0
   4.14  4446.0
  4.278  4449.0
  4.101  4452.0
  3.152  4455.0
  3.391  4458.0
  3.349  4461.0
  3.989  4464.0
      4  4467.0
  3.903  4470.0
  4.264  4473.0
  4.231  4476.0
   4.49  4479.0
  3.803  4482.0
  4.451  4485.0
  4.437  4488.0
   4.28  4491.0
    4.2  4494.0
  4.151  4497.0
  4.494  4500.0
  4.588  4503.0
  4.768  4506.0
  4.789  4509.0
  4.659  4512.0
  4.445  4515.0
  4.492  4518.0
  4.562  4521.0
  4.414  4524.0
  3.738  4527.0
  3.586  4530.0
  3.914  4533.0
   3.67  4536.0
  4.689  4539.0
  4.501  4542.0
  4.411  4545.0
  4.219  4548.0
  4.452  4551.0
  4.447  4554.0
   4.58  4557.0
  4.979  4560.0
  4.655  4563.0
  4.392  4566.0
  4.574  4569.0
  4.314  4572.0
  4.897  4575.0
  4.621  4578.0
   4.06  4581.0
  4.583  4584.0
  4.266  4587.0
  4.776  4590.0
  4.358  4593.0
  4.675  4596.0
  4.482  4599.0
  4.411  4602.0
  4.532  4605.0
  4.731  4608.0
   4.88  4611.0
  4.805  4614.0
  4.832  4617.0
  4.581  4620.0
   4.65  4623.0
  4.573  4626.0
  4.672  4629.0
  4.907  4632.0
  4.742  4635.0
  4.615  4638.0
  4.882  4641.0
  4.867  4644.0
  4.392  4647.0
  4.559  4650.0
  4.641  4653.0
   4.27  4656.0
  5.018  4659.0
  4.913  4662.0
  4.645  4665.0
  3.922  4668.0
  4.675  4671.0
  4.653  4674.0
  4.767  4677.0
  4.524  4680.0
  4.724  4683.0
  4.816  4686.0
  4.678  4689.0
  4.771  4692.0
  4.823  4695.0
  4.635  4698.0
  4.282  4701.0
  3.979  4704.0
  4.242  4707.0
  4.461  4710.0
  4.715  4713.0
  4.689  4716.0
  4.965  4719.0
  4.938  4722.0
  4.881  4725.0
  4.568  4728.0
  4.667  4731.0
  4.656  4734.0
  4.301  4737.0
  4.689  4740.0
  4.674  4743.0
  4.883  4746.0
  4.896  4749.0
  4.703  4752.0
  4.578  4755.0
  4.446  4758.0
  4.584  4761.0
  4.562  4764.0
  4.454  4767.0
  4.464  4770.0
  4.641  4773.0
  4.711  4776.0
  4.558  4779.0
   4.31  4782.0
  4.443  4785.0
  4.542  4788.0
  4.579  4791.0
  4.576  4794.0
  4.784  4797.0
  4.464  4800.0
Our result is 6.1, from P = 0.99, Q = 0.02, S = 4.60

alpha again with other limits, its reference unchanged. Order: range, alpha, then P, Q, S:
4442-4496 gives 1.2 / 0.84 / 0.13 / 4.01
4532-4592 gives 0.6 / 0.96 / 0.19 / 4.45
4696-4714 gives 6.9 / 0.96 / 0.02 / 4.39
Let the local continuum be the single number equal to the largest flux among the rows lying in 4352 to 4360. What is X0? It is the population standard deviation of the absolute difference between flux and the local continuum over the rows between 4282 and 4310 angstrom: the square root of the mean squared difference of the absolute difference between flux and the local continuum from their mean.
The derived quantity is 0.41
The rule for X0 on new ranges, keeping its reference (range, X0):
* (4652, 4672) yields 0.35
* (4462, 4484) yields 0.19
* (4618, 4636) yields 0.11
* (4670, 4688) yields 0.09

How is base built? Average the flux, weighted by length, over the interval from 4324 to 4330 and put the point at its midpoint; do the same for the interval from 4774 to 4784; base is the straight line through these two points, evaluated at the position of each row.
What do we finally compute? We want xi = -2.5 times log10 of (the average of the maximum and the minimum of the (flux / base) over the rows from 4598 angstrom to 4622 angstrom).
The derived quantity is -0.19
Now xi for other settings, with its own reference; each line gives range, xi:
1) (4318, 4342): -0.12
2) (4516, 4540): -0.14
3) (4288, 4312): 0.15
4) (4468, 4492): -0.20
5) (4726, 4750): -0.05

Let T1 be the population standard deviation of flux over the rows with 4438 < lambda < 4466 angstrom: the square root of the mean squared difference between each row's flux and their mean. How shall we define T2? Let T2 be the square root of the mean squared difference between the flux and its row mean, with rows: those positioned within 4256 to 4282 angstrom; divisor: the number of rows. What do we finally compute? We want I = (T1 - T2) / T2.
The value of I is -0.2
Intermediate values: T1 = 0.40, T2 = 0.48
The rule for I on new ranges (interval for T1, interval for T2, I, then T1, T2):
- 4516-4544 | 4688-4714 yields 0.5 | 0.41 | 0.27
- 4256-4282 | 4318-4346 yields -0.2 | 0.48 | 0.61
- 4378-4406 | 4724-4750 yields 2.2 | 0.58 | 0.18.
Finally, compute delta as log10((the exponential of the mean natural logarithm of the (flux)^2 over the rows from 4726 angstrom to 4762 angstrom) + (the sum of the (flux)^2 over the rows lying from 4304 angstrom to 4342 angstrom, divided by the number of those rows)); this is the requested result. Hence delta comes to 1.51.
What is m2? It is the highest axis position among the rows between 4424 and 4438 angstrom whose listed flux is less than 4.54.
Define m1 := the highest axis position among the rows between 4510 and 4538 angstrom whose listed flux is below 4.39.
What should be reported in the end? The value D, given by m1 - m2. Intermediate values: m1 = 4536.0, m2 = 4437.0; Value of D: 99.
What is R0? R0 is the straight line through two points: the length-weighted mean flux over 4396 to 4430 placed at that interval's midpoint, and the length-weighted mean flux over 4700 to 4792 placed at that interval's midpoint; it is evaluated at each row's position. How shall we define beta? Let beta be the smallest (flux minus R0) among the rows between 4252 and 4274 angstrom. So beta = -1.3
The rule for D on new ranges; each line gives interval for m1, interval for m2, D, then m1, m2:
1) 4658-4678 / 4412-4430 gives 240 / 4668.0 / 4428.0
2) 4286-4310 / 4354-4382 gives -72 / 4308.0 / 4380.0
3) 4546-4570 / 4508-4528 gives 21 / 4548.0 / 4527.0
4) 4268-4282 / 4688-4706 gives -423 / 4281.0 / 4704.0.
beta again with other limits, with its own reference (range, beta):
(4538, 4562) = 0.2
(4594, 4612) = 0.2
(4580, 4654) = -0.1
